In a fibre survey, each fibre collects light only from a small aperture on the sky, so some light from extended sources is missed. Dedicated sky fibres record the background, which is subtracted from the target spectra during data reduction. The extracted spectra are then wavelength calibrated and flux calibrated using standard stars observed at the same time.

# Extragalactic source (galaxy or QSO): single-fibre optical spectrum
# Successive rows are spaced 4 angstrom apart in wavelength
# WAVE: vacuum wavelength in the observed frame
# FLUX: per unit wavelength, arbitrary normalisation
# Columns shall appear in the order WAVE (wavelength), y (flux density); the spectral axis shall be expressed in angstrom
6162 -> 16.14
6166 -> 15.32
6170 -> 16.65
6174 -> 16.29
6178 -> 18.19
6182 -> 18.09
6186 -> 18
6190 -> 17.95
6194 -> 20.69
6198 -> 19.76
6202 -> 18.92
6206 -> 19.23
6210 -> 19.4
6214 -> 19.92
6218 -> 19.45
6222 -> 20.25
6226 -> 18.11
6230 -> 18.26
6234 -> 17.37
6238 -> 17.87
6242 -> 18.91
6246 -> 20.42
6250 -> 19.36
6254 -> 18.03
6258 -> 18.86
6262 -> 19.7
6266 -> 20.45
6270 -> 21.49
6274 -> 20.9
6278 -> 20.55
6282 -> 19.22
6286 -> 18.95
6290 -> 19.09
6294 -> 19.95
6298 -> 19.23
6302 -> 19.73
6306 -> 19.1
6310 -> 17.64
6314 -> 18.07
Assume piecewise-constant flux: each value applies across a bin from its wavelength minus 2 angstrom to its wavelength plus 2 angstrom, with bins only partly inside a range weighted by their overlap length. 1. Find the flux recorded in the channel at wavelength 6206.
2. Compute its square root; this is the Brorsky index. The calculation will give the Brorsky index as 4.39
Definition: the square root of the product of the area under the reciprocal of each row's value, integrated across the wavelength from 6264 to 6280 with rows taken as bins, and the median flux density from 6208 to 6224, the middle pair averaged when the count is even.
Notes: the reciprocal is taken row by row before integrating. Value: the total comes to 3.89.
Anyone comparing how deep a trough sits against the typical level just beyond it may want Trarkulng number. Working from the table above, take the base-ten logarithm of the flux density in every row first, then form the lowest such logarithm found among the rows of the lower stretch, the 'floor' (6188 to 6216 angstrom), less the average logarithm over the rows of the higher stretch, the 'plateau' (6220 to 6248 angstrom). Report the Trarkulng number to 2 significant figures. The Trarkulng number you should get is -0.018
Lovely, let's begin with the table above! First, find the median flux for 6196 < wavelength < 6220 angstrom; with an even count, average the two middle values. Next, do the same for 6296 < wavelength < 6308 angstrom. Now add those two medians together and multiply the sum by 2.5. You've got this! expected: 96.6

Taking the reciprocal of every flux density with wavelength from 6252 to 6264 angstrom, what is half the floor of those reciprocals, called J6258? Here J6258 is 0.0254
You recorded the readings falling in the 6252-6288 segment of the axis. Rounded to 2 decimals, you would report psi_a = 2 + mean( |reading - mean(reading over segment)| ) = 2.94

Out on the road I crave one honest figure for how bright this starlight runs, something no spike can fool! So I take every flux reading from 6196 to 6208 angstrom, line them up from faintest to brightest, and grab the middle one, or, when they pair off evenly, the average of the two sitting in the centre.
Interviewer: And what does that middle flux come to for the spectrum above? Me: 19.2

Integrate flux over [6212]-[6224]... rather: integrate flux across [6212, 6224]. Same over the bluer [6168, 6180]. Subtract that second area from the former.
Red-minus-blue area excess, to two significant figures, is 34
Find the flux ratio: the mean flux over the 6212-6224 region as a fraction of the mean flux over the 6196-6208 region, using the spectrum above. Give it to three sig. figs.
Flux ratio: 1.03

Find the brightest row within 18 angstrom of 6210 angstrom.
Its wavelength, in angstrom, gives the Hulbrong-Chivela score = 6194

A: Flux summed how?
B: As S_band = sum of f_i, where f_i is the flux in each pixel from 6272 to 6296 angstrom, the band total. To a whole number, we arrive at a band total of 119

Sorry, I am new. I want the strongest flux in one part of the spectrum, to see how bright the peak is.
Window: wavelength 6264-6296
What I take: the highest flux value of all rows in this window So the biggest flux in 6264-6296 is 21.49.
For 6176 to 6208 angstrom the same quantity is 20.69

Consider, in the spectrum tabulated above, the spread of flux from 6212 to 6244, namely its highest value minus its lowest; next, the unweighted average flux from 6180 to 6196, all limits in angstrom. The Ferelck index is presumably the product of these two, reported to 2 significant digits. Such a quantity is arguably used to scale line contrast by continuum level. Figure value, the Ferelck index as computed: 54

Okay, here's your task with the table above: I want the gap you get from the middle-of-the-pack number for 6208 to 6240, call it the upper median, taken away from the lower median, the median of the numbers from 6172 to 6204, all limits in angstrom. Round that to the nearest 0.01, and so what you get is -0.69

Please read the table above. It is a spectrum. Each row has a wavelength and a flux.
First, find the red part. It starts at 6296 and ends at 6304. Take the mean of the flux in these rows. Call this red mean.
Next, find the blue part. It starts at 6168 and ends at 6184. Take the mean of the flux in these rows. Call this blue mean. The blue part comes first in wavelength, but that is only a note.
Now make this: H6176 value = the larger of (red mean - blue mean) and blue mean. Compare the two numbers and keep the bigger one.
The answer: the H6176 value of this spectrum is 17.3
